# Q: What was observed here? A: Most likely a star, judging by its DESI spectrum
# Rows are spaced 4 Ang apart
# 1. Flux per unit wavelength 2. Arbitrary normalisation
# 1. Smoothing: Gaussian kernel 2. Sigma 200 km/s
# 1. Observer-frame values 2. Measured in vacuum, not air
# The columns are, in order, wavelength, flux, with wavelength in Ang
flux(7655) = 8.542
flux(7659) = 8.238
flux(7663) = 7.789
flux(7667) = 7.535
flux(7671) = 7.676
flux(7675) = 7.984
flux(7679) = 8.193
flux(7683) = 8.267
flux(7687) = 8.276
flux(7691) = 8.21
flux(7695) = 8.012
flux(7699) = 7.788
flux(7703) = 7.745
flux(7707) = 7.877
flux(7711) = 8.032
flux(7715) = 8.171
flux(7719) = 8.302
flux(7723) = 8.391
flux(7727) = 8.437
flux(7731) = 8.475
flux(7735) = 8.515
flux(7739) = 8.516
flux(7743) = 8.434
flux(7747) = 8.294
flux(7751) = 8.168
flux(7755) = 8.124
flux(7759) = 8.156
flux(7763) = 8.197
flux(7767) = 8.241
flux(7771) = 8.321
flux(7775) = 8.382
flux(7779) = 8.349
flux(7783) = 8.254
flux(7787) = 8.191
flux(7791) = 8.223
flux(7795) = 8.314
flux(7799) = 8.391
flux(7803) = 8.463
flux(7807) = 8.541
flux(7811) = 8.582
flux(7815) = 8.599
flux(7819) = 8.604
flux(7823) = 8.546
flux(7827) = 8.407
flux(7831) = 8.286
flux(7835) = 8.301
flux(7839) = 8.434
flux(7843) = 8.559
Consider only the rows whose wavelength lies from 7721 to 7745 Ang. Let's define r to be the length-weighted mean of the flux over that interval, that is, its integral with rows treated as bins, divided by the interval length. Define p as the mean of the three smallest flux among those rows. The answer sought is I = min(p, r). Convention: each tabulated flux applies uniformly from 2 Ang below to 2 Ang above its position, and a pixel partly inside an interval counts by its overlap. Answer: 8.42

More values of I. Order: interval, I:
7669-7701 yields 7.82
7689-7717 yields 7.80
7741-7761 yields 8.15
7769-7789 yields 8.26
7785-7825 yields 8.24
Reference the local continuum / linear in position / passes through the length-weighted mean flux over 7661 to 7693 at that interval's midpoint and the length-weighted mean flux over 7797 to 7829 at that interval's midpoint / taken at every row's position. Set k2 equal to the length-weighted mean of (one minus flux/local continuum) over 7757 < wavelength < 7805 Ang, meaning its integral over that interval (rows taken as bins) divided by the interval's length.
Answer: 0.012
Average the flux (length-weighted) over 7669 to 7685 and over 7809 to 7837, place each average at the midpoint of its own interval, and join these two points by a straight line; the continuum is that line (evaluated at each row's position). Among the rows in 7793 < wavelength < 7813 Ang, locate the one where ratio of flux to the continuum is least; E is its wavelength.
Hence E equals 7795 Ang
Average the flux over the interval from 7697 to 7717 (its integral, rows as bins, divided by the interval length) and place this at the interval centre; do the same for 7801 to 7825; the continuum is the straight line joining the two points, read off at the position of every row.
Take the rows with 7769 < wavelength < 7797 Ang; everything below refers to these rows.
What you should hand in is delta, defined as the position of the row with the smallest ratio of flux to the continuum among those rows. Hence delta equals 7787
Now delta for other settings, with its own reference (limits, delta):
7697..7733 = 7703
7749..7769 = 7755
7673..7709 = 7703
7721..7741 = 7723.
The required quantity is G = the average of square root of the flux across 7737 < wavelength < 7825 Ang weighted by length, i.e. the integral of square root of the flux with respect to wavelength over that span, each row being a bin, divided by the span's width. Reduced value 2.891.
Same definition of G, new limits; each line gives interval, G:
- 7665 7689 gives 2.826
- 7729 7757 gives 2.891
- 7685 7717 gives 2.831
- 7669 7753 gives 2.860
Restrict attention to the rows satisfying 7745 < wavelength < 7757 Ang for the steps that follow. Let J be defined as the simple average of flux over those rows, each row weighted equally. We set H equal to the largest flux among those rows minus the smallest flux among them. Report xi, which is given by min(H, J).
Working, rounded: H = 0.2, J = 8.20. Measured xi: 0.2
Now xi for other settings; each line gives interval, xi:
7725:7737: 0.1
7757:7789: 0.2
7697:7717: 0.4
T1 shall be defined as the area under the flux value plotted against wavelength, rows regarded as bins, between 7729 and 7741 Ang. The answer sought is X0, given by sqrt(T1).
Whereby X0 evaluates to 10.1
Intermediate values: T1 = 102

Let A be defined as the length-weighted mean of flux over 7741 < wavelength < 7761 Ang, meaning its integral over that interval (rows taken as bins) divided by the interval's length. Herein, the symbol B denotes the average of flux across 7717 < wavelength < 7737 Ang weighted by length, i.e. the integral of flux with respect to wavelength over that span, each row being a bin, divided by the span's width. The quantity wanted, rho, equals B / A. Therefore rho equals 1.02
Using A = 8.2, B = 8.42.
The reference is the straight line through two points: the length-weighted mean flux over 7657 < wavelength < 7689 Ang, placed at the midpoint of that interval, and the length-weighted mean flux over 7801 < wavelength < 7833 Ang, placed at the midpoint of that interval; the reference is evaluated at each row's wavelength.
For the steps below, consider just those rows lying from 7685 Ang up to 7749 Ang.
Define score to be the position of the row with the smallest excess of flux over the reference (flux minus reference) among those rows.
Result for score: 7703 Ang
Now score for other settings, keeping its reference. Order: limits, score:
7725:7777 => 7755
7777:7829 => 7787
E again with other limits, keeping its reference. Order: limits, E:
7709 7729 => 7711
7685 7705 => 7703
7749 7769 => 7755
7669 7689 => 7671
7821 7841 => 7831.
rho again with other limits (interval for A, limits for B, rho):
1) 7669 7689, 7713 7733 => 1.03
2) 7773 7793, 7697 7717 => 0.96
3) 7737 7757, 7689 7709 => 0.95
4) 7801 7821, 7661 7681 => 0.92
